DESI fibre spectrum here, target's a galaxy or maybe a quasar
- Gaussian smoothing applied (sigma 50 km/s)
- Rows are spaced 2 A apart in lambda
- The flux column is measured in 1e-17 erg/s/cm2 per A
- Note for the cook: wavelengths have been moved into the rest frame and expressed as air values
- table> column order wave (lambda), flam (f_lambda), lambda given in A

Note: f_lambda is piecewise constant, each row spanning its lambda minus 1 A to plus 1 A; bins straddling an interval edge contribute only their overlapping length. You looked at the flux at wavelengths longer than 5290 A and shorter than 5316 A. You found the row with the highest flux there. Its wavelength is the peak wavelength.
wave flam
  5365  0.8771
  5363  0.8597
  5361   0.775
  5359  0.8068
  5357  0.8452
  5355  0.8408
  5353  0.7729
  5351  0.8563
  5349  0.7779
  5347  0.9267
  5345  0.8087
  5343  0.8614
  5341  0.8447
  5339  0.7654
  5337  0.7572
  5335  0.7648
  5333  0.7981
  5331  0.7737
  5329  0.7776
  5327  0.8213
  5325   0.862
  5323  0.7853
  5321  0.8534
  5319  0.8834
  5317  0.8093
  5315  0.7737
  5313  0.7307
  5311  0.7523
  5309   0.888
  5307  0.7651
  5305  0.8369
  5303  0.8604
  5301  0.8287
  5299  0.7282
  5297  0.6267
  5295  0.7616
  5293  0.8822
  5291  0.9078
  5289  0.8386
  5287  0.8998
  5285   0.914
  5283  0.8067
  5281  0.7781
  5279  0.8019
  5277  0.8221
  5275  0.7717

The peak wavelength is 5291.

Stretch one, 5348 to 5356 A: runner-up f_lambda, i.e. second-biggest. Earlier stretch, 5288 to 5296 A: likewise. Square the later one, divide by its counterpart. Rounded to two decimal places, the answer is 0.80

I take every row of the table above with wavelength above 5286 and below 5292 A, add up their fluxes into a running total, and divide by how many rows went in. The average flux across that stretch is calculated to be 0.882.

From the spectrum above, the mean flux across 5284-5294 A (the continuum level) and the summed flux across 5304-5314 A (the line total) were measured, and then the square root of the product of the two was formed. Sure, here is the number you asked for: 1.88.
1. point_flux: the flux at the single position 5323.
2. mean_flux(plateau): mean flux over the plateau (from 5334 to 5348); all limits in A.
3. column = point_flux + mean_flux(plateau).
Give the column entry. 1.60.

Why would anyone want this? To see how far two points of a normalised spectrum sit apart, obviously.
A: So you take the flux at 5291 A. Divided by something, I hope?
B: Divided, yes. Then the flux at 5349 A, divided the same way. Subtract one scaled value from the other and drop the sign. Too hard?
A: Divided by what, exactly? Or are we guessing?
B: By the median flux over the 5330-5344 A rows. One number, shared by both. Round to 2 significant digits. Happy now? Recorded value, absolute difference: 0.17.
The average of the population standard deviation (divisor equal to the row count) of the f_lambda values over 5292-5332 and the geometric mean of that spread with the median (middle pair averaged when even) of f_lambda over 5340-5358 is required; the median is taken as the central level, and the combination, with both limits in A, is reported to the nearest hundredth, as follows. 0.15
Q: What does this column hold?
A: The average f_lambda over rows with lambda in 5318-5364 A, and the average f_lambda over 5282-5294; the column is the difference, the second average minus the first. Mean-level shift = 0.057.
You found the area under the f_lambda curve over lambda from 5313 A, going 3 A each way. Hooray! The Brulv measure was 4.5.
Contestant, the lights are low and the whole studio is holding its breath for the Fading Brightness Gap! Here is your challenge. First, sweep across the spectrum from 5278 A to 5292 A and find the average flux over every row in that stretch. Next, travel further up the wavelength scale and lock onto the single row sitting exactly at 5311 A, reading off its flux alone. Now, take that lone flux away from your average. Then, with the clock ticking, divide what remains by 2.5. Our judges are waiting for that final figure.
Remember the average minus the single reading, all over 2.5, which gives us 0.039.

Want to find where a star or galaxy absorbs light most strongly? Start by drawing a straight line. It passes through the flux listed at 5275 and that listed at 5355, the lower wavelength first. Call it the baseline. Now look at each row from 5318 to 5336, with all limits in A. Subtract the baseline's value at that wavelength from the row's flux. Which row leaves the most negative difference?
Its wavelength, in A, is 5335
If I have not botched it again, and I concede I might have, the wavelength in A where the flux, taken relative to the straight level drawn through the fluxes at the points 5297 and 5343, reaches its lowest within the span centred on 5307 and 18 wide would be 5313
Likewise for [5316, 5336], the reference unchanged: 5335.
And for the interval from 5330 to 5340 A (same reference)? 5339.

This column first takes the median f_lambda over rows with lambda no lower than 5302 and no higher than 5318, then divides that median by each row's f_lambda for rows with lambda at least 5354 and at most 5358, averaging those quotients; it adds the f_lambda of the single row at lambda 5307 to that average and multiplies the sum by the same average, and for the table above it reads 1.60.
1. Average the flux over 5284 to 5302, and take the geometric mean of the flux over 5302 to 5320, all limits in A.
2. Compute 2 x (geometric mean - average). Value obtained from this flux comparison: -0.02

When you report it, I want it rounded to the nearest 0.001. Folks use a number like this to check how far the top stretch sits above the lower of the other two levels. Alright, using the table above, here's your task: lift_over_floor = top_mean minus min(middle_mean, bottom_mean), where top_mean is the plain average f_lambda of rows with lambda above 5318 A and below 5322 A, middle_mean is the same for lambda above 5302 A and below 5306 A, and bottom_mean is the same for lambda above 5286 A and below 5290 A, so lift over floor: 0.020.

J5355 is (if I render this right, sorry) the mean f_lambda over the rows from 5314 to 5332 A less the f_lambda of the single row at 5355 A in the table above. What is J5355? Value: -0.025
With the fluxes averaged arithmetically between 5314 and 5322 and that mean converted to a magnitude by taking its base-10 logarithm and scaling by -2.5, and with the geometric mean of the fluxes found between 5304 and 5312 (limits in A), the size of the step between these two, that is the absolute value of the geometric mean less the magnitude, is 0.606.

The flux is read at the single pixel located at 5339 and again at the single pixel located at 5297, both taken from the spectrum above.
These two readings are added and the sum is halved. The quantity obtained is 0.696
